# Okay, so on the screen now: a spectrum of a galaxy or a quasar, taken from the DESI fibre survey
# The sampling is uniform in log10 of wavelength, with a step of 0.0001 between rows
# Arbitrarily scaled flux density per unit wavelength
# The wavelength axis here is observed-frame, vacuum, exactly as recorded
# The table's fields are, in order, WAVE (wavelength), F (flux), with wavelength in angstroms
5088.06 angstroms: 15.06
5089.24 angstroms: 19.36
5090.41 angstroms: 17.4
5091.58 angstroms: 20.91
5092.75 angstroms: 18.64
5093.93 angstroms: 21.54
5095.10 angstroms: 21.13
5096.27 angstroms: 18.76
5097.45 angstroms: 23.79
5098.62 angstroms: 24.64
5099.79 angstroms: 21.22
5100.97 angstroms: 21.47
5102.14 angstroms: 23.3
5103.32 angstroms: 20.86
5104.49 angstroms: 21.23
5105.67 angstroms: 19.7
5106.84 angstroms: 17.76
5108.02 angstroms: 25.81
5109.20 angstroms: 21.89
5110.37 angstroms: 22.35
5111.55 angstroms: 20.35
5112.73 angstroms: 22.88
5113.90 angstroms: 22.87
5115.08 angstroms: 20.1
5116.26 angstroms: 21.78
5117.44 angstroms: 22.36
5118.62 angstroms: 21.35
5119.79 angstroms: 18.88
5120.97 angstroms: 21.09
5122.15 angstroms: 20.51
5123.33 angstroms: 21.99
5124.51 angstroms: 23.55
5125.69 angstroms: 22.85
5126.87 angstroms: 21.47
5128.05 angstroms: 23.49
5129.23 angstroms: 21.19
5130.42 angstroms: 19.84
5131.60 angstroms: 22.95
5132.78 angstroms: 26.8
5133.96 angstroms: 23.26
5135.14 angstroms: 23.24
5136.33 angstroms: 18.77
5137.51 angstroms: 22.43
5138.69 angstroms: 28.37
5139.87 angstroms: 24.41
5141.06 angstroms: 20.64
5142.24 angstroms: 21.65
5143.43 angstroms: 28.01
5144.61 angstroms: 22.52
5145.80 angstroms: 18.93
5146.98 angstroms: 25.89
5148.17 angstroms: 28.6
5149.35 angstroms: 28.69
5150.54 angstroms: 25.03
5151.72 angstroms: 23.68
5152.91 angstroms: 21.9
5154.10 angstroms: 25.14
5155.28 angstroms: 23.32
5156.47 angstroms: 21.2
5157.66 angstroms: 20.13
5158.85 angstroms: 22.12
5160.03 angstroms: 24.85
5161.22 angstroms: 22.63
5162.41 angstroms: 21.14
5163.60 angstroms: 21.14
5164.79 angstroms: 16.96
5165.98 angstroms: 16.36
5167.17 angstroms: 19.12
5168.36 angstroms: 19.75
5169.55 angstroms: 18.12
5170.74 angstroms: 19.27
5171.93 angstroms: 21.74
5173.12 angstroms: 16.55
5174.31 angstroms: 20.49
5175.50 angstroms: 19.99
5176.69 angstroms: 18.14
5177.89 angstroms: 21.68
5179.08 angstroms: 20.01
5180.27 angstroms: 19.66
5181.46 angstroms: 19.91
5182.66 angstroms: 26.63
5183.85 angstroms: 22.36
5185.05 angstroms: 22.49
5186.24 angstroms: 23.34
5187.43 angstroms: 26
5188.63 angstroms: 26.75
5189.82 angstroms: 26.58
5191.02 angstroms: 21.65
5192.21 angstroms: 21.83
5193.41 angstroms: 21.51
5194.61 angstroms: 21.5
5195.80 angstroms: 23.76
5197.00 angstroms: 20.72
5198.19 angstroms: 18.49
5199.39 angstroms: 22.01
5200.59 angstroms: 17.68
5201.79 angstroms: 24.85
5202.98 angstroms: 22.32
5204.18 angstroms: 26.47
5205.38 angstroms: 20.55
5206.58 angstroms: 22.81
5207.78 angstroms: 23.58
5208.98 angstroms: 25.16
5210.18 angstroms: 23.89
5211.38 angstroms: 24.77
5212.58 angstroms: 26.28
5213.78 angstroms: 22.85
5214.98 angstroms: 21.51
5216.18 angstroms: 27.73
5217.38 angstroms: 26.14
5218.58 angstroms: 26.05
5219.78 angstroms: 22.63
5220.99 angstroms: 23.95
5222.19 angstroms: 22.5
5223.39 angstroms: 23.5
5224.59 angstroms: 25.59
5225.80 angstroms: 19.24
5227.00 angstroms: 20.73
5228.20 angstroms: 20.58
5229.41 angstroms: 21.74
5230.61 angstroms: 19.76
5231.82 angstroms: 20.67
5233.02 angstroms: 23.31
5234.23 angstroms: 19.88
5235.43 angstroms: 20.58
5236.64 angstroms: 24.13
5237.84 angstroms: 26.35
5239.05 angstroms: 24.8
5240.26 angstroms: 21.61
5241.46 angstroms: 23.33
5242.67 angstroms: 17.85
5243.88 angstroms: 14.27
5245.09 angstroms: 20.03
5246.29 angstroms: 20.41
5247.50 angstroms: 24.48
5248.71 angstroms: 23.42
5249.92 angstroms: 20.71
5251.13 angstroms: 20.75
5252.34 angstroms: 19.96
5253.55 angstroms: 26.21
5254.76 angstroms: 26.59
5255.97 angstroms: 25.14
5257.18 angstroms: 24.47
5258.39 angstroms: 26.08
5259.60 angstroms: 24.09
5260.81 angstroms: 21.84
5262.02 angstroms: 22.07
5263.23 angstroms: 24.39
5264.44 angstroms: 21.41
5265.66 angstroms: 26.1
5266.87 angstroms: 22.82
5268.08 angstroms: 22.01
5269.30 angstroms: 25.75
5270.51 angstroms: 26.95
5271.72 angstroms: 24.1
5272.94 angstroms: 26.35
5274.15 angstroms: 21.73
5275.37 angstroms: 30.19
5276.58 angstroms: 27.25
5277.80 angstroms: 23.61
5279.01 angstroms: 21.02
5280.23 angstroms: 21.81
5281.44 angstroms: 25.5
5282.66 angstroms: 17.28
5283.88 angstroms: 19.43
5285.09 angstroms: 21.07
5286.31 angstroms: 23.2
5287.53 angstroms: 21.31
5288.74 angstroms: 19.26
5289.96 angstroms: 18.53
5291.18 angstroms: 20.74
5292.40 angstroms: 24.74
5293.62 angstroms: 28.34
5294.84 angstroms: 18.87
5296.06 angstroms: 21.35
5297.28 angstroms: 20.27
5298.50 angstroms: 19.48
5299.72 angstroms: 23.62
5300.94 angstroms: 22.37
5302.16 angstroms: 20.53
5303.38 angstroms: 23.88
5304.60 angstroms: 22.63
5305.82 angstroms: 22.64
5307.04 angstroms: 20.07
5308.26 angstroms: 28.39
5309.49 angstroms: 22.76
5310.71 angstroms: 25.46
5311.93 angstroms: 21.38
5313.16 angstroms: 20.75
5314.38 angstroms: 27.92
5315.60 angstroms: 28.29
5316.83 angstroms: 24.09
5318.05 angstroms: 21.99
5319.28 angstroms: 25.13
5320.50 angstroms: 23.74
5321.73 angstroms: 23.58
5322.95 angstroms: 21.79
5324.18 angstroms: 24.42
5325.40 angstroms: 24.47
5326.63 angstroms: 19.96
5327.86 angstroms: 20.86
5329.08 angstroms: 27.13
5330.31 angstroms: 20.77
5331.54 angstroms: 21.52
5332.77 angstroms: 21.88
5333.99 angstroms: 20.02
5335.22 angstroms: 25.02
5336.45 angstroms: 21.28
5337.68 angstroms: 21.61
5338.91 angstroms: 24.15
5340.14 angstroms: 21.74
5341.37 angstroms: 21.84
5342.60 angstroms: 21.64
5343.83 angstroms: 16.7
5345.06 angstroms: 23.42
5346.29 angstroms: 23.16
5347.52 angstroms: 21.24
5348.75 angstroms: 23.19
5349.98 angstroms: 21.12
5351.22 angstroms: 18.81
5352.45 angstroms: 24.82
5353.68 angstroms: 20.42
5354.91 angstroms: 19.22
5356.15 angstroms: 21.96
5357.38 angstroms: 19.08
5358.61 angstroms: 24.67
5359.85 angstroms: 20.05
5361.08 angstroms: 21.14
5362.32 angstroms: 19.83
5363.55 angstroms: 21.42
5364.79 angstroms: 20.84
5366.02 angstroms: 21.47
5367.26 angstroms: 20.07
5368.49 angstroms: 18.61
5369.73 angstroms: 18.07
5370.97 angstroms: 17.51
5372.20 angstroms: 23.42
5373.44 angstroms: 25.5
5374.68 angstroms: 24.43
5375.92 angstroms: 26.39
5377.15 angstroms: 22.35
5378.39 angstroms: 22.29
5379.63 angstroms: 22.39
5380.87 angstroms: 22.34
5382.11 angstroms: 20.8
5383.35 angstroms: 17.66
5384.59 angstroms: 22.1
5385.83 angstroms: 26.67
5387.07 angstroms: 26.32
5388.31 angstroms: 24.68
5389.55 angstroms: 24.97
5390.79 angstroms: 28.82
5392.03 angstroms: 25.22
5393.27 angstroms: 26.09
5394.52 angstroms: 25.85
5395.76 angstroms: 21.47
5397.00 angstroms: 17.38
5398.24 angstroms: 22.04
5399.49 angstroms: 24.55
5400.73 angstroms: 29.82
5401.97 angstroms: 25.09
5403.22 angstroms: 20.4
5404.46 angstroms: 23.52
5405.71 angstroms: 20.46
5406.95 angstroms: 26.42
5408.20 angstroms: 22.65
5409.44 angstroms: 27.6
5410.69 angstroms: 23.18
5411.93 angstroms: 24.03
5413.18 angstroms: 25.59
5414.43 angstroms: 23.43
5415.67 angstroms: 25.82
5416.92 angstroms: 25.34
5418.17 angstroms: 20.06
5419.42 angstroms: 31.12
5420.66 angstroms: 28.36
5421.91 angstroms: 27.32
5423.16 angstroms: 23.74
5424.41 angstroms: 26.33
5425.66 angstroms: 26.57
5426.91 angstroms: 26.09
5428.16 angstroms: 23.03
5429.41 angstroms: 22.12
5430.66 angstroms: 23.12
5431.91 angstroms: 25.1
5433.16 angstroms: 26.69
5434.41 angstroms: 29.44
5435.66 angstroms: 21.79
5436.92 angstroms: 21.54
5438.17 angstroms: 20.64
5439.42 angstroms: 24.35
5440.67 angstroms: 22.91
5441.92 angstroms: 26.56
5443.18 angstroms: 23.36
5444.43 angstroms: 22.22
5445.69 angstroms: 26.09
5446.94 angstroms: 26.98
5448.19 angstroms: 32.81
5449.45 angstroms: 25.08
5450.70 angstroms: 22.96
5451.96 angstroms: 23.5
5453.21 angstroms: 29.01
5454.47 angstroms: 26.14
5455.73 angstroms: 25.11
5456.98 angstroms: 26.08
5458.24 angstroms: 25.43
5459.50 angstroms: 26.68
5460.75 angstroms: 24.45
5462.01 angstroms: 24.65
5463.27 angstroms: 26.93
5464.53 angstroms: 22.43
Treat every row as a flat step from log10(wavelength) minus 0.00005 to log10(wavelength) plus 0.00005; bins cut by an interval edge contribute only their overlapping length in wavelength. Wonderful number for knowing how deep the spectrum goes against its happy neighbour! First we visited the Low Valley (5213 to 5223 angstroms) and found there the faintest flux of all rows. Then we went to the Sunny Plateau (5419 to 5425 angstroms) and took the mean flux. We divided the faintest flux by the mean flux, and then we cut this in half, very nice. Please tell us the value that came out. 0.39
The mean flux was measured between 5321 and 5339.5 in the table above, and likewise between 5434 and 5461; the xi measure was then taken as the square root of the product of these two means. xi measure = 23.8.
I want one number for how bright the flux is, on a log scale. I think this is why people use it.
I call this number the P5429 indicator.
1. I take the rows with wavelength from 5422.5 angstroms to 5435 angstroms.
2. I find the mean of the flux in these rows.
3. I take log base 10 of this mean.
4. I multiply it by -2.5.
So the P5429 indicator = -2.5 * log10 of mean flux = -3.50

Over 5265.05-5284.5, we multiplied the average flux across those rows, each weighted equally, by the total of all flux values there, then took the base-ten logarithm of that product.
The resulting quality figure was 3.96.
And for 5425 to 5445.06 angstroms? 3.97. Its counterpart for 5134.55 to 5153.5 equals 3.96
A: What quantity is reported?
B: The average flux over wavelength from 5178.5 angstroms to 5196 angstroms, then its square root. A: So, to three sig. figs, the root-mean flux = 4.79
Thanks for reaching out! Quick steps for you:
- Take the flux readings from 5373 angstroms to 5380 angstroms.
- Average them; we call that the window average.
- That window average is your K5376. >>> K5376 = 23.9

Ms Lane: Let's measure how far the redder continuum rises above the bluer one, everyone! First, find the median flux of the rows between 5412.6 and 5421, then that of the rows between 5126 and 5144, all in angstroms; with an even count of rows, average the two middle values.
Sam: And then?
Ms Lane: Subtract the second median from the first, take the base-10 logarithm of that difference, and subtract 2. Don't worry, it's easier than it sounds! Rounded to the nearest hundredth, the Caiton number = -1.58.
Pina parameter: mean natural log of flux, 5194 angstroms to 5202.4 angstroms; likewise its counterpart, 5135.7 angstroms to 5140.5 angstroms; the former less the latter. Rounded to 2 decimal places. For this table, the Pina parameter -0.09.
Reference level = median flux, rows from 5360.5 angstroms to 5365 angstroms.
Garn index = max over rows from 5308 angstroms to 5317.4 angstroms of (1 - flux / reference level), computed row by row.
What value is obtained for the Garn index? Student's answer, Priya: 0.011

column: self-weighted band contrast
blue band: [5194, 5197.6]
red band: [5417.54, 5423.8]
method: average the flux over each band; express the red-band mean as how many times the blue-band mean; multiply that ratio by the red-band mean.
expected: 31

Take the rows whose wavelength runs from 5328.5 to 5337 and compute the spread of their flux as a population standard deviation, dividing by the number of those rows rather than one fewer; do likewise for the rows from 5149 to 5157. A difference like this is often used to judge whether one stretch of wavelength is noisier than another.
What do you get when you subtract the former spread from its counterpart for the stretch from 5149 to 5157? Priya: -0.1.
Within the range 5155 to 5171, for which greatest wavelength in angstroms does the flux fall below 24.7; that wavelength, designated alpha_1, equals 5170.74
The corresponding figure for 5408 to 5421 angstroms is 5418.17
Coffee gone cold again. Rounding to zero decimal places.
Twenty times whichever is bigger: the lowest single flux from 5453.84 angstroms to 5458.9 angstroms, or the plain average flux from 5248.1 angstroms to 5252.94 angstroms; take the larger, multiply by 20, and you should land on 502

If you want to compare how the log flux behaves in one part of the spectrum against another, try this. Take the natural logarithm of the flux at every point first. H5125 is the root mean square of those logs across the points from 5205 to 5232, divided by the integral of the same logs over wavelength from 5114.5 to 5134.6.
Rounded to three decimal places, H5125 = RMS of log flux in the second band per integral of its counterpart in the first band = 0.051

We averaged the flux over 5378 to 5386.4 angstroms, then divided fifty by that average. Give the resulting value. 2.27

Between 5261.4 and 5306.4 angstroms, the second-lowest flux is 18.53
